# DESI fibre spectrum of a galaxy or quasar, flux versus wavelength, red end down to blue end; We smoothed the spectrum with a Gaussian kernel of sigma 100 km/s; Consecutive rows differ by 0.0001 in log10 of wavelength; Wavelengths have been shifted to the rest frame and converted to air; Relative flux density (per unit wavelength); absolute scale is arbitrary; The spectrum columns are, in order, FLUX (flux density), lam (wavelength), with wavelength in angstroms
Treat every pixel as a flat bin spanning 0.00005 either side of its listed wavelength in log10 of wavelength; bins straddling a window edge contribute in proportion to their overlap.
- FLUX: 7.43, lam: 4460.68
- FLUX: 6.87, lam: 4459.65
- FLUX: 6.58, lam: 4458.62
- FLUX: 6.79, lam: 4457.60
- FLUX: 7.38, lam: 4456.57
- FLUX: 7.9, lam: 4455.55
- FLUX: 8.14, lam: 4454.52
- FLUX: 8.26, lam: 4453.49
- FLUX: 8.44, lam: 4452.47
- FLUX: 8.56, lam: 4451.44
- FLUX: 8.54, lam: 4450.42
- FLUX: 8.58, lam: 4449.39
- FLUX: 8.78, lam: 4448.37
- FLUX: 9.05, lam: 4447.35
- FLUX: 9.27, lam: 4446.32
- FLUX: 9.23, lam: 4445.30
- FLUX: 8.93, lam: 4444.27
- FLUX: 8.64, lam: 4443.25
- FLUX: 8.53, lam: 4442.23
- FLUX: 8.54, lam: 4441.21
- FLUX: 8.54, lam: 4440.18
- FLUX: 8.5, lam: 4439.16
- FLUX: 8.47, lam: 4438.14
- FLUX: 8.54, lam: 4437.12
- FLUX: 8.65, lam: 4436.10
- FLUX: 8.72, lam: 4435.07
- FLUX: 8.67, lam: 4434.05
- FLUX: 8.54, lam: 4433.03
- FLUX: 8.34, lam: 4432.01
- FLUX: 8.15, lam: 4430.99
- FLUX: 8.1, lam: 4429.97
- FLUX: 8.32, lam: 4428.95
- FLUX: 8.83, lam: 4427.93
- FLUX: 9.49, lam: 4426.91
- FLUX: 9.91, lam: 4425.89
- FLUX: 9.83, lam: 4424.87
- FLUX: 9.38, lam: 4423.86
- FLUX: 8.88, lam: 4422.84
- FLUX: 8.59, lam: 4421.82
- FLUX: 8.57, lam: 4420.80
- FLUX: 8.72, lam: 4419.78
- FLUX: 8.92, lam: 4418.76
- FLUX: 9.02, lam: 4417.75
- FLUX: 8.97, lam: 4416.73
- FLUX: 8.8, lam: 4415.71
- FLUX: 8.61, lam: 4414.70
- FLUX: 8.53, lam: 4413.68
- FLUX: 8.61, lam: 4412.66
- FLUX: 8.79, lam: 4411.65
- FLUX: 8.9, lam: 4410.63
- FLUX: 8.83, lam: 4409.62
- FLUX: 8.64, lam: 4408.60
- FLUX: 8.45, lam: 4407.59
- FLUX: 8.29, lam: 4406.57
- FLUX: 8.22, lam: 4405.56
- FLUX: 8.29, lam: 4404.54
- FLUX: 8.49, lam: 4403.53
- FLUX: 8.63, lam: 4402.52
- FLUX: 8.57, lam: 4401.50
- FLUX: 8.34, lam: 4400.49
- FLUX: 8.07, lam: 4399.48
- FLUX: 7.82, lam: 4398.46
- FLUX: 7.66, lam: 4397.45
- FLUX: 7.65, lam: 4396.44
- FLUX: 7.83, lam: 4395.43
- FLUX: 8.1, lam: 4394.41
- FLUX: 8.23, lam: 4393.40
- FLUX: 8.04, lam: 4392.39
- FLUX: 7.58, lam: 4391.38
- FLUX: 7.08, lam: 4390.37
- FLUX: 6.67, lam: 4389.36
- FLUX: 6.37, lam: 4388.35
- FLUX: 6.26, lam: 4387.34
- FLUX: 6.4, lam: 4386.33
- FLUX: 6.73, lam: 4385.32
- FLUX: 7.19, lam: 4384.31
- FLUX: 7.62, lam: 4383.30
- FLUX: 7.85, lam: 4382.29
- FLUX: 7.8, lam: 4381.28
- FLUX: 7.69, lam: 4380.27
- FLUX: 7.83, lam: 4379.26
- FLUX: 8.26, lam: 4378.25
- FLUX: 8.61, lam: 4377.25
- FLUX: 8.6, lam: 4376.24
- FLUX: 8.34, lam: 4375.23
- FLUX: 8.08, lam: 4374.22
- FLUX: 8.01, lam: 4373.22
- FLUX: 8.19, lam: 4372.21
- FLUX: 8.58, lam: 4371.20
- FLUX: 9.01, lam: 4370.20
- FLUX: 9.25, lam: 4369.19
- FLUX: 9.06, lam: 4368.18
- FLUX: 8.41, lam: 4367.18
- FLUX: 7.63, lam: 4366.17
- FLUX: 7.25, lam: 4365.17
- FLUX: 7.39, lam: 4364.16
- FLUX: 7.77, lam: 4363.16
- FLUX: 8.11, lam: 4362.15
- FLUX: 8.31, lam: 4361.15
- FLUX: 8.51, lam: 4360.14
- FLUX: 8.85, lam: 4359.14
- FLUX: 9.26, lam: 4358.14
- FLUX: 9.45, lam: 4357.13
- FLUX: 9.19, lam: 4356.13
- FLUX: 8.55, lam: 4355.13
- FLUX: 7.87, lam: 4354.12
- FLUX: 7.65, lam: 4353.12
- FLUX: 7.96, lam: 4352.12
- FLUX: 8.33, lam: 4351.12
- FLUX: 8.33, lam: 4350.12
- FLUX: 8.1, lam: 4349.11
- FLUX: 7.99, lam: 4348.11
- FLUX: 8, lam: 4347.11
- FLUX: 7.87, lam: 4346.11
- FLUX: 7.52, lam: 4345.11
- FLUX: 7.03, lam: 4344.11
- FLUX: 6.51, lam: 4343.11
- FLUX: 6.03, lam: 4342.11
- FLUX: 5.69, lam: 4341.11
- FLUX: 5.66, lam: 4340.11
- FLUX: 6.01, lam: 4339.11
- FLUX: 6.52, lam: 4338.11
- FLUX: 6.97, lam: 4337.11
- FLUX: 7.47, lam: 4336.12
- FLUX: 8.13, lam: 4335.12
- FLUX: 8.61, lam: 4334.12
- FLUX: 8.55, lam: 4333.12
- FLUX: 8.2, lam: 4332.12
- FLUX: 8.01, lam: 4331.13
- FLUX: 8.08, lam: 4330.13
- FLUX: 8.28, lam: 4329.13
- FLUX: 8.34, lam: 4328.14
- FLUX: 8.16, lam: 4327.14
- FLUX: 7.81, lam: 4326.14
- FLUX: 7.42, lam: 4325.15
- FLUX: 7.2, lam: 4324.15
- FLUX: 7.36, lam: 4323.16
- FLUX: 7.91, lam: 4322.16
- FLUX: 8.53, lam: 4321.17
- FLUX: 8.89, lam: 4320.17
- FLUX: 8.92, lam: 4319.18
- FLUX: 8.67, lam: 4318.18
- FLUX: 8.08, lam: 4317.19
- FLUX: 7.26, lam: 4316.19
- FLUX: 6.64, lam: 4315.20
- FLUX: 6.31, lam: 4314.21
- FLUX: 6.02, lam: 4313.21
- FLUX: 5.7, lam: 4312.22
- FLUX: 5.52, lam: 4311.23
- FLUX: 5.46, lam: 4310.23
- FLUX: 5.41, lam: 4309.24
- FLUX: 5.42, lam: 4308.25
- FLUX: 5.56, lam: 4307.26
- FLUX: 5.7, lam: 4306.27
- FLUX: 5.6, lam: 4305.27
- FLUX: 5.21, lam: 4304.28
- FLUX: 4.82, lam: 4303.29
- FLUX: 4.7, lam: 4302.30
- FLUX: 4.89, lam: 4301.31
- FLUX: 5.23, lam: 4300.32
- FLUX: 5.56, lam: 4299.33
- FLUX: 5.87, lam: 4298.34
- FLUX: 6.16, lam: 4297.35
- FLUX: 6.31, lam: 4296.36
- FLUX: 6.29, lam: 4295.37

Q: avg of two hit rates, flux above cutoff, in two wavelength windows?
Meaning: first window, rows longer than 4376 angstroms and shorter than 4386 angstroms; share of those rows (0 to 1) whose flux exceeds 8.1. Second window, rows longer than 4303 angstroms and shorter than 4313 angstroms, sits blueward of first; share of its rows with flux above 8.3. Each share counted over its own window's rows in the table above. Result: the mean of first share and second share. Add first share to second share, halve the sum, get 0.15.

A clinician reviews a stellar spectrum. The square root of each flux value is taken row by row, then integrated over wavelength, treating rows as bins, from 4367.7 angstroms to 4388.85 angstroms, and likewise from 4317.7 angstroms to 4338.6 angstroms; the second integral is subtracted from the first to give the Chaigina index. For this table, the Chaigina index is 0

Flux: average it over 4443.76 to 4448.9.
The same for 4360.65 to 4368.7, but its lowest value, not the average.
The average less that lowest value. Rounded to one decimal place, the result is 1.8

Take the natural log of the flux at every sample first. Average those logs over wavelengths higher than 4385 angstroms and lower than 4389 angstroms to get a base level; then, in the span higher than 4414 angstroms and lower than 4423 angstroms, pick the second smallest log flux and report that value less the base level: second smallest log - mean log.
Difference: 0.29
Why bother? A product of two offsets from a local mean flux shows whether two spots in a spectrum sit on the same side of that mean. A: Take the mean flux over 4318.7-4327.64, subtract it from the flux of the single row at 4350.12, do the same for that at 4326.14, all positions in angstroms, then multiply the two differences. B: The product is -0.07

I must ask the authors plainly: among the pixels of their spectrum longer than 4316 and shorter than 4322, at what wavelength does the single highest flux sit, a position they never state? 4319.18 angstroms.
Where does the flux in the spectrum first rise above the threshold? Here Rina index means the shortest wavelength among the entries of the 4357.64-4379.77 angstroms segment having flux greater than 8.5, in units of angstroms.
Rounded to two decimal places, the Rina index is 4358.14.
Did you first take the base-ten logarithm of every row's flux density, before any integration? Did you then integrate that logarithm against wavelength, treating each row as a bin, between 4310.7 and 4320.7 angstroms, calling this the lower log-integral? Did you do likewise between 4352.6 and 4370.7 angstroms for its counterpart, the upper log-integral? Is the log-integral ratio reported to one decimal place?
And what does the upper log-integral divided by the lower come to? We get 2.0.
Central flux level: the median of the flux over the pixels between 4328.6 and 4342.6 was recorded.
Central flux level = 7.74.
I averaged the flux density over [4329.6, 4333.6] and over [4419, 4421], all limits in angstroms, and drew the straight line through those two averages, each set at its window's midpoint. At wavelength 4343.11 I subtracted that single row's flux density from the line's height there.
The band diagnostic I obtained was 1.8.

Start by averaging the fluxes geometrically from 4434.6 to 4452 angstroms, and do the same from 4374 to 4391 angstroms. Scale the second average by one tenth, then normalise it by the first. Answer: 0.086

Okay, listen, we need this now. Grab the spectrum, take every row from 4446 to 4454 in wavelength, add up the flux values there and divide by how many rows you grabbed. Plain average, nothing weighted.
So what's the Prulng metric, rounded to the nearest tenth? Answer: 8.7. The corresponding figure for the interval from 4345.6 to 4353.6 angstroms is 8.0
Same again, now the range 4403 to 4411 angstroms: 8.5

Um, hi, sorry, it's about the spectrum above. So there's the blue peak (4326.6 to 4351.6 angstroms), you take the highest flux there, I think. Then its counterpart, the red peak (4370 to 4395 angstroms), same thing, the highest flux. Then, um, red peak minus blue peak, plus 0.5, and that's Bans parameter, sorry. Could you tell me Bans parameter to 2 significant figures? 0.90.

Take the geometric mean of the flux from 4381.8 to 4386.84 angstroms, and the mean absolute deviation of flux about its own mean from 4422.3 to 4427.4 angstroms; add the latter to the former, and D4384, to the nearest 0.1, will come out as 7.4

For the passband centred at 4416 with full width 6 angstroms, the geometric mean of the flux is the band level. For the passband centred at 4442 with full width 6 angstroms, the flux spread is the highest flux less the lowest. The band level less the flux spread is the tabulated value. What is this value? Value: 8.4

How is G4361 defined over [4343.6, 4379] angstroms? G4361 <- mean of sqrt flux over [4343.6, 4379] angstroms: 2.87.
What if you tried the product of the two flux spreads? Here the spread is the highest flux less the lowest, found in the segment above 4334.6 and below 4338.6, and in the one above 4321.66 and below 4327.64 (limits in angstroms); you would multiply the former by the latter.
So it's 1.5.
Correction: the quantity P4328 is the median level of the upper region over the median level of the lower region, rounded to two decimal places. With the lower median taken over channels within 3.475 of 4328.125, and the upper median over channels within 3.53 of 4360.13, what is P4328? 1.05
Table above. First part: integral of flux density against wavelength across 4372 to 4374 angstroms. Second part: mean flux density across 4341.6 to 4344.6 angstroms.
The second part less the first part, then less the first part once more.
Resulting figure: -26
